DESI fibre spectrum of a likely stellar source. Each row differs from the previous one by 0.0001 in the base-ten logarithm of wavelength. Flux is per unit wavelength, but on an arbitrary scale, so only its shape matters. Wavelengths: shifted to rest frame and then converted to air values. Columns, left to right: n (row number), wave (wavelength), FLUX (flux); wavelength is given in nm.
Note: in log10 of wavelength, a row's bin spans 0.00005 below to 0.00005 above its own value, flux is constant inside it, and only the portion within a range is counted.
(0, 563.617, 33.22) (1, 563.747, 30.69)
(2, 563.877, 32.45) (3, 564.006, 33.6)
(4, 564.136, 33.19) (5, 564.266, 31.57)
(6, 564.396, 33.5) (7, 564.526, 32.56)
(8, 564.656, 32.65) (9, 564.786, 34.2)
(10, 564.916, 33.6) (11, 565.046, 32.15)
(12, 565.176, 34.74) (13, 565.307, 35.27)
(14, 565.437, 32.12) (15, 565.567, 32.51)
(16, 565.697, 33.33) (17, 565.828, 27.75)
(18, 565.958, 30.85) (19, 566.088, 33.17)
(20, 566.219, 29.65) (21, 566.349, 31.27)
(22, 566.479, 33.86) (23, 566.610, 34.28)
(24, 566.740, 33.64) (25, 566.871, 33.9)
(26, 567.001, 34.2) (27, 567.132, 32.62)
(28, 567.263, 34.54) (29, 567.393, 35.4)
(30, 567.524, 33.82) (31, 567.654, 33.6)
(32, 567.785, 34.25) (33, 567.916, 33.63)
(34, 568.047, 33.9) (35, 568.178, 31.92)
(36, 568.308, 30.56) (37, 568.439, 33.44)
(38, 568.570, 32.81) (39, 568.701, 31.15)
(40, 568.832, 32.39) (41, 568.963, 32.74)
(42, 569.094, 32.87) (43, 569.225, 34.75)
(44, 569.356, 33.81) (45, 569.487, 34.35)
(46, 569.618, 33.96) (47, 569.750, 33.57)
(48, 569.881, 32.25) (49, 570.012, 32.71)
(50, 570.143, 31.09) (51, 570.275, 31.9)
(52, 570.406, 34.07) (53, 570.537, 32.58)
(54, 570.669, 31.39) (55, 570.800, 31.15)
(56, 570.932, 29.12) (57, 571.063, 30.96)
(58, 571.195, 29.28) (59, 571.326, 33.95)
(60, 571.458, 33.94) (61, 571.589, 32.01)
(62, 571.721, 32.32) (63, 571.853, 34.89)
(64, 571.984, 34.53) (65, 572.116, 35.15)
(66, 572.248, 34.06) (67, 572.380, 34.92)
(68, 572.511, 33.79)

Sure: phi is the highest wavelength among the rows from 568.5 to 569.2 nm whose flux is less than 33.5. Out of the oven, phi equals 569.094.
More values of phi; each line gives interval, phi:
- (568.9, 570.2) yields 570.143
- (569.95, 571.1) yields 571.063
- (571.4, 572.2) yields 571.721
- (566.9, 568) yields 567.132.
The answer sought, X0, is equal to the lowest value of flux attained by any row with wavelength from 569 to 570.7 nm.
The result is 31.09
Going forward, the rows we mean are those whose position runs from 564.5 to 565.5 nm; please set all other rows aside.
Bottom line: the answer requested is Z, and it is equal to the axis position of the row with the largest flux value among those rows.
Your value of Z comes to 565.307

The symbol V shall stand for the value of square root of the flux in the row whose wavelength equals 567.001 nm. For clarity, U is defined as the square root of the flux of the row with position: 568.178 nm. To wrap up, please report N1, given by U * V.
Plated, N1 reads 33.0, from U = 5.65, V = 5.85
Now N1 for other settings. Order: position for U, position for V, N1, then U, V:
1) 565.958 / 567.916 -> 32.2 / 5.55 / 5.80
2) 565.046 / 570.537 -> 32.4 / 5.67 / 5.71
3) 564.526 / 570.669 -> 32.0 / 5.71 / 5.60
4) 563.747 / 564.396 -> 32.1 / 5.54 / 5.79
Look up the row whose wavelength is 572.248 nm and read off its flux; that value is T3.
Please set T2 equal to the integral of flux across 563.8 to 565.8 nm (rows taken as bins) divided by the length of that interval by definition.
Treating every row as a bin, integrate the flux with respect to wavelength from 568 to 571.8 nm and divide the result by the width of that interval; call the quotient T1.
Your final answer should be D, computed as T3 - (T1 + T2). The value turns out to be -31.4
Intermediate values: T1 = 32.4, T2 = 33.0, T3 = 34.06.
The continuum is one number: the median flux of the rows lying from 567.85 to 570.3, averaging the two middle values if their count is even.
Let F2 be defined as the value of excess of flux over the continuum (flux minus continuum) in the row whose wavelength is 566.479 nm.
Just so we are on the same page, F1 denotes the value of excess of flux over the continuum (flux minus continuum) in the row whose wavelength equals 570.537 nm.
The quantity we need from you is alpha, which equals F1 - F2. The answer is -1.3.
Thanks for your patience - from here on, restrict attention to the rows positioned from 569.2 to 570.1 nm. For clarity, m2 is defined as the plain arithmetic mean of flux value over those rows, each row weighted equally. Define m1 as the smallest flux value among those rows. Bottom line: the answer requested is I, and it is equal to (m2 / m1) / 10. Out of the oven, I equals 0.104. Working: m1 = 32.25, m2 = 33.6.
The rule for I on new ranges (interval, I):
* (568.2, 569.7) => 0.108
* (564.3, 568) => 0.119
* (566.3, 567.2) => 0.107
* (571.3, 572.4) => 0.106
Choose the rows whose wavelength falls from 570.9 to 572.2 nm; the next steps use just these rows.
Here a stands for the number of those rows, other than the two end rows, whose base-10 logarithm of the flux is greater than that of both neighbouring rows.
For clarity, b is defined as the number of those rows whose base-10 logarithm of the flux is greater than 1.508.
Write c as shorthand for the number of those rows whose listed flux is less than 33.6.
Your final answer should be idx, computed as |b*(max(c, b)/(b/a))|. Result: 18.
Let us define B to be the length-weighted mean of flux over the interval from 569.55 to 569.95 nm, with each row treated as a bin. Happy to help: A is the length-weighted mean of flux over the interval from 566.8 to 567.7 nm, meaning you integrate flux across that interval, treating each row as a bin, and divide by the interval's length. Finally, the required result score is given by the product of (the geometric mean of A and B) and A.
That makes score 1144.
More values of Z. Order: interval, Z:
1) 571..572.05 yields 571.853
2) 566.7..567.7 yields 567.393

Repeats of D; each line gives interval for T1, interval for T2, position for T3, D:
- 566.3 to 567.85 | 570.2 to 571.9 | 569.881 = -33.6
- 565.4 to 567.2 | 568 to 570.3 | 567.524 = -31.3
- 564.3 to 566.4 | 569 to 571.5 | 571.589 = -32.9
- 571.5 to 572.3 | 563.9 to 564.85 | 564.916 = -33.3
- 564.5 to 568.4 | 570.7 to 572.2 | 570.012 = -32.8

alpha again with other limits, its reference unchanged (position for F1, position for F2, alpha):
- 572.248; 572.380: -0.9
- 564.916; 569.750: 0.0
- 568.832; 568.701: 1.2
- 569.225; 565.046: 2.6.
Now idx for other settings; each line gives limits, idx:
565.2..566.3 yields 14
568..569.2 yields 8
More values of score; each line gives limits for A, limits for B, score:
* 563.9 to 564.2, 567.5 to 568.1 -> 1120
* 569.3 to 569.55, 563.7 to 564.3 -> 1134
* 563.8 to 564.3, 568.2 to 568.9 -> 1062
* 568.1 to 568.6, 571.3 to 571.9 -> 1055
